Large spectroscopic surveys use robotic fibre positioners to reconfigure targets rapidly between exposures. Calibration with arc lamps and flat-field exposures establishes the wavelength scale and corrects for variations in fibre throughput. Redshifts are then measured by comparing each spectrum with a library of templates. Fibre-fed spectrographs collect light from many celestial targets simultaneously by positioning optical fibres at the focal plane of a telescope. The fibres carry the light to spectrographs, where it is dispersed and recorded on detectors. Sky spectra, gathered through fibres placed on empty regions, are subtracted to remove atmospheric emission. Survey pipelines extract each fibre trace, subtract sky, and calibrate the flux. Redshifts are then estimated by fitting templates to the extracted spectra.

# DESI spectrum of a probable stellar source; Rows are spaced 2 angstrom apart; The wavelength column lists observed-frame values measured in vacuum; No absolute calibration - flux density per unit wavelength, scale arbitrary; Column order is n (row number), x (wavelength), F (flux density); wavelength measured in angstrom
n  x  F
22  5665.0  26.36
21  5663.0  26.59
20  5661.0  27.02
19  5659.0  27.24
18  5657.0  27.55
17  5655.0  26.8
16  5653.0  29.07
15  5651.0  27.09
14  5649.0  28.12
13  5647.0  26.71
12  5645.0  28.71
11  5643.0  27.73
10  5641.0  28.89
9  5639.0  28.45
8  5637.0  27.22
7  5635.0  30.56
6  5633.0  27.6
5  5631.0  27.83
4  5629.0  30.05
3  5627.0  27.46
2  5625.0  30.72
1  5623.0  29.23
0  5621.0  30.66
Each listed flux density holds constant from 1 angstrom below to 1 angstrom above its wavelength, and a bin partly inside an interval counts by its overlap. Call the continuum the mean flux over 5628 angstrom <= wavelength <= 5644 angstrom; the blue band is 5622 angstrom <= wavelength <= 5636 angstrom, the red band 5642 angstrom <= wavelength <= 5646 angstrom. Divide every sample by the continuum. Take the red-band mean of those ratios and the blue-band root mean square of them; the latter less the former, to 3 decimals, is 0.031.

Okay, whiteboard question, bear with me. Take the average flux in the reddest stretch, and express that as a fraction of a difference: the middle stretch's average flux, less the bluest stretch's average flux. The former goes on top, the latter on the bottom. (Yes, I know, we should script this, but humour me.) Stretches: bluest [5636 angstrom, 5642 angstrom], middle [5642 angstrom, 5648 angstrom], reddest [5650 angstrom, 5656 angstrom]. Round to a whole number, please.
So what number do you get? -59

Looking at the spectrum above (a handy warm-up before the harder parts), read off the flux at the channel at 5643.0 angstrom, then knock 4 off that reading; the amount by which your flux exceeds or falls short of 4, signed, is 23.7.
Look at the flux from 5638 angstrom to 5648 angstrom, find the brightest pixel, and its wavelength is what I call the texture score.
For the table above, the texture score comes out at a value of 5641.0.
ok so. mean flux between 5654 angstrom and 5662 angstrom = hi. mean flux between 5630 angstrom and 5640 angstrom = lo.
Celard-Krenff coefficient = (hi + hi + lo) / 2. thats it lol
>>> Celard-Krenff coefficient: 41.3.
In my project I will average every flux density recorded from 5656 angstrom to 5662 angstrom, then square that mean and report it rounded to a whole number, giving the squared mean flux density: 744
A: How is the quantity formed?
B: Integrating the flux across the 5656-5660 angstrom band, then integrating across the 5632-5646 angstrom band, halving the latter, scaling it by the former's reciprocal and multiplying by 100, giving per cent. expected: 182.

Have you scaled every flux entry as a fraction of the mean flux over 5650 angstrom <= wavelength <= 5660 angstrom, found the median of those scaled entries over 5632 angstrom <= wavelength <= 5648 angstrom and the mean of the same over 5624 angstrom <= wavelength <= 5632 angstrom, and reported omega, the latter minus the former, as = 0.034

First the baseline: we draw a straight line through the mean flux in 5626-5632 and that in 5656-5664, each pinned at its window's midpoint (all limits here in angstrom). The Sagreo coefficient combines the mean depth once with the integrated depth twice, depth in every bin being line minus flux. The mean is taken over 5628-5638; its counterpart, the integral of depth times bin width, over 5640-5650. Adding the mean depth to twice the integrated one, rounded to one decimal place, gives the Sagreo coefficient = -6.0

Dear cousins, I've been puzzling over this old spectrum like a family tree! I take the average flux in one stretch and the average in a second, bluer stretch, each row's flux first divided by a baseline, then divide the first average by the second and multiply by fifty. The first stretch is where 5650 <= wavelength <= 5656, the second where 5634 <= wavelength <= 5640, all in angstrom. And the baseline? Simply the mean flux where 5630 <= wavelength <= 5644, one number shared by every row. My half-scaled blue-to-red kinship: 48.1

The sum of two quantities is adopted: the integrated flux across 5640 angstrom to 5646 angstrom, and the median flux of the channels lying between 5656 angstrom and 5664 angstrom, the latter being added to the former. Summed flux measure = 198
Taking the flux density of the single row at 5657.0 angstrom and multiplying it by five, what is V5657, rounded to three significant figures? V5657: 138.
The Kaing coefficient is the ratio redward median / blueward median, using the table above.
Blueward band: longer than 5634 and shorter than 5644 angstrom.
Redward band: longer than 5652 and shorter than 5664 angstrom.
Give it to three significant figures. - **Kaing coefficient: 0.954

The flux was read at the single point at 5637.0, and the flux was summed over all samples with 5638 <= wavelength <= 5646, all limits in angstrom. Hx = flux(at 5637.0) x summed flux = 3097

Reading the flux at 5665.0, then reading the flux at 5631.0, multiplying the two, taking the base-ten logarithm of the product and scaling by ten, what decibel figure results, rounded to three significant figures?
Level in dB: 28.7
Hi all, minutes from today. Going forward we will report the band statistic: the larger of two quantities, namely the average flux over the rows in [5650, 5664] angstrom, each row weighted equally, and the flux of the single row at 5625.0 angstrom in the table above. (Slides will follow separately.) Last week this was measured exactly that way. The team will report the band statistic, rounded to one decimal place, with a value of 30.7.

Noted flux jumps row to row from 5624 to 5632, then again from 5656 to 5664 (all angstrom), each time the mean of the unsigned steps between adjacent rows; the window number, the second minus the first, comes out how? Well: -2.4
